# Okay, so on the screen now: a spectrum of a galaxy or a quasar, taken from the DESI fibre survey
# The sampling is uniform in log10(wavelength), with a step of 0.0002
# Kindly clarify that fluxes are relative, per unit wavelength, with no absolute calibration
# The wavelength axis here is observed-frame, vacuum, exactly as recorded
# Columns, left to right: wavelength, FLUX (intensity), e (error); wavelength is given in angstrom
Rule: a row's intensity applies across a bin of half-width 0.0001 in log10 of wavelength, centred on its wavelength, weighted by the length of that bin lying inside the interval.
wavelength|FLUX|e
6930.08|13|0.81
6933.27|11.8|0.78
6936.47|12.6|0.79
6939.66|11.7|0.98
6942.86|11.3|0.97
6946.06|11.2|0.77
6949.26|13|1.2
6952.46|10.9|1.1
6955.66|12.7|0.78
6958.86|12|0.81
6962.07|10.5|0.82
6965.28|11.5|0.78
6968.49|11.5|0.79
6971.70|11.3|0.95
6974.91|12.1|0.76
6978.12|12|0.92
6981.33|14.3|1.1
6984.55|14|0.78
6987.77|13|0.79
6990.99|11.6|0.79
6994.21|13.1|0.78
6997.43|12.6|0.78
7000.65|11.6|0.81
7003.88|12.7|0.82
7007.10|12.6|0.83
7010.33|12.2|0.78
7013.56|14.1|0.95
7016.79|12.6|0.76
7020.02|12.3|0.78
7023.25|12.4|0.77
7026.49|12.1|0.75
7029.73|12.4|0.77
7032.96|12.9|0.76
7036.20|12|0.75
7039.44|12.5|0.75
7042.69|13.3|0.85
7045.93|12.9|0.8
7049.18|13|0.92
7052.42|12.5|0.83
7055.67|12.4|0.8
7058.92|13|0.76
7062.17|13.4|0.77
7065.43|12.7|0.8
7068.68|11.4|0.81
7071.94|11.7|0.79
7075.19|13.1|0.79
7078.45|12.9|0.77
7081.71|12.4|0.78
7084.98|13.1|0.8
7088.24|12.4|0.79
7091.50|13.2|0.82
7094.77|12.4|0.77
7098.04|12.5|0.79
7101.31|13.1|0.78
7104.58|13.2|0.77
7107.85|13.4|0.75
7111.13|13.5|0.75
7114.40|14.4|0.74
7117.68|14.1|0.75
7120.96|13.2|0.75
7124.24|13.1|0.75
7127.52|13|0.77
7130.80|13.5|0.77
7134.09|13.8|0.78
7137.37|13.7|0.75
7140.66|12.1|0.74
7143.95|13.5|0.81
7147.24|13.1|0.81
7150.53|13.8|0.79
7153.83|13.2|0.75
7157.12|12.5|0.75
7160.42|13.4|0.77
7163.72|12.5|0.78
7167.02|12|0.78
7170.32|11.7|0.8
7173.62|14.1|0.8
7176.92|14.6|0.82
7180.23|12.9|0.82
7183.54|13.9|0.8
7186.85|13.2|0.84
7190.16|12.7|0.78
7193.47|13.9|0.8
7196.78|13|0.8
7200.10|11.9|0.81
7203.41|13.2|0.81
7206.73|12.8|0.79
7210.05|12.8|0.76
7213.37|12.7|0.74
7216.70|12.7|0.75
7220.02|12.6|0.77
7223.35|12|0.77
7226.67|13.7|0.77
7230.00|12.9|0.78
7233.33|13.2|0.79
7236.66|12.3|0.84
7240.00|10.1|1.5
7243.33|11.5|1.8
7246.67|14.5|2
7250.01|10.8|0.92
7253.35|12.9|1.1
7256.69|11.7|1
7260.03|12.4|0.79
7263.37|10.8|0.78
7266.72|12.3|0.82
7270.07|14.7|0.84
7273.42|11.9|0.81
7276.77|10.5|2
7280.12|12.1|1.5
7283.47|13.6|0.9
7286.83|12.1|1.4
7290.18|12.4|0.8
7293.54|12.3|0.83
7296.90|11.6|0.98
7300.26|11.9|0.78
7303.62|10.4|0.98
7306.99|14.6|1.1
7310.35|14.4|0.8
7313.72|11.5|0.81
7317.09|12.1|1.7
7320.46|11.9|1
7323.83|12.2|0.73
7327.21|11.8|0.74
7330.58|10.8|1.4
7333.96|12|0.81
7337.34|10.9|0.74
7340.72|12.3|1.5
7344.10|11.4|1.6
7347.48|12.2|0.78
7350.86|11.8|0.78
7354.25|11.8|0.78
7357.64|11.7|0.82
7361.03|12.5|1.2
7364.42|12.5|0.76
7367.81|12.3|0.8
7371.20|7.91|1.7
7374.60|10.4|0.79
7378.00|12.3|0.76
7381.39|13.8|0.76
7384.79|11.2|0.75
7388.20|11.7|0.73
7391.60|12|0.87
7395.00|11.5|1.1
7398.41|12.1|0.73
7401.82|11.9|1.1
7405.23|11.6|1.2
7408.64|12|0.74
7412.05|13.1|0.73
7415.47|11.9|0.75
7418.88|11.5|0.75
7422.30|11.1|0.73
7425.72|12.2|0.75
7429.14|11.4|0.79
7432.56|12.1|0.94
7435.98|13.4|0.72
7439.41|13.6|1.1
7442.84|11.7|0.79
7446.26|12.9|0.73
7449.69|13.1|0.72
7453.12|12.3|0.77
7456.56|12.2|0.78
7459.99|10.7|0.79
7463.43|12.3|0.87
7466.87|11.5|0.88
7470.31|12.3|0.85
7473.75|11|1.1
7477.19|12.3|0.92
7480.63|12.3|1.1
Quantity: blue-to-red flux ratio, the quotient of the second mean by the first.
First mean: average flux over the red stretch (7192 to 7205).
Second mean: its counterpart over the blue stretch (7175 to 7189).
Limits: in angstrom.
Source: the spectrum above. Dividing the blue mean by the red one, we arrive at 1.05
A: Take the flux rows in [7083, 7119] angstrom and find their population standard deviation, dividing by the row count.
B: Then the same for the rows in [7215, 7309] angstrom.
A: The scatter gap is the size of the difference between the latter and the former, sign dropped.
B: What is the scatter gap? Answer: 0.57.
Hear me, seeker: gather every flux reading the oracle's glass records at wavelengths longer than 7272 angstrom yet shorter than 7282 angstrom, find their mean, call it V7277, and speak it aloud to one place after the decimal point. 11.5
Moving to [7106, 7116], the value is 13.8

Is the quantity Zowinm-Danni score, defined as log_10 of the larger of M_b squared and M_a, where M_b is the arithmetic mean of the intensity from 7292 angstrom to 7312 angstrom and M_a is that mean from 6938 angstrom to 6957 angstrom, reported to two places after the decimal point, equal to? 2.20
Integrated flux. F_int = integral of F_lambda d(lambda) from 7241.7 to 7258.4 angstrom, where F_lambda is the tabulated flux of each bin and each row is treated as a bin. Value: 205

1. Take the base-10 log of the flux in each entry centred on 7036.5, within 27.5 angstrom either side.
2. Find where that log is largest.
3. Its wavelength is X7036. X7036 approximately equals 7013.56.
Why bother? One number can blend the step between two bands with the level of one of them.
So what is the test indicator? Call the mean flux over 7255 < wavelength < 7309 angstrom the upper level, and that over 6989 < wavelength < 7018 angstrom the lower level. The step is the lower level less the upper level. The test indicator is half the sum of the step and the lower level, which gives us 6.46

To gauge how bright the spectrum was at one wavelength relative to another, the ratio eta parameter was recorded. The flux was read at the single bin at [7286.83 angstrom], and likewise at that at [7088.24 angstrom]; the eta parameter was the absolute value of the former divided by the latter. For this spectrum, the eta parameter 0.98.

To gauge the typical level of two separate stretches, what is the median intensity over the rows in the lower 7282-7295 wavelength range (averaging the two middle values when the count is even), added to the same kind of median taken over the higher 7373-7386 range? 24.1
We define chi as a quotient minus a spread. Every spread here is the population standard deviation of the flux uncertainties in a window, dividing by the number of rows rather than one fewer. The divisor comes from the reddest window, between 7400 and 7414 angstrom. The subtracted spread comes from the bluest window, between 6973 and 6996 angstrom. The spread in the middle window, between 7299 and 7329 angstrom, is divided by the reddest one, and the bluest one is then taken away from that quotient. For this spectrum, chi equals 1.3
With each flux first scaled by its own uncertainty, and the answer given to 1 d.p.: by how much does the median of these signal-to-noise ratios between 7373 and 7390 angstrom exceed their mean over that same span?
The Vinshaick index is 0.3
